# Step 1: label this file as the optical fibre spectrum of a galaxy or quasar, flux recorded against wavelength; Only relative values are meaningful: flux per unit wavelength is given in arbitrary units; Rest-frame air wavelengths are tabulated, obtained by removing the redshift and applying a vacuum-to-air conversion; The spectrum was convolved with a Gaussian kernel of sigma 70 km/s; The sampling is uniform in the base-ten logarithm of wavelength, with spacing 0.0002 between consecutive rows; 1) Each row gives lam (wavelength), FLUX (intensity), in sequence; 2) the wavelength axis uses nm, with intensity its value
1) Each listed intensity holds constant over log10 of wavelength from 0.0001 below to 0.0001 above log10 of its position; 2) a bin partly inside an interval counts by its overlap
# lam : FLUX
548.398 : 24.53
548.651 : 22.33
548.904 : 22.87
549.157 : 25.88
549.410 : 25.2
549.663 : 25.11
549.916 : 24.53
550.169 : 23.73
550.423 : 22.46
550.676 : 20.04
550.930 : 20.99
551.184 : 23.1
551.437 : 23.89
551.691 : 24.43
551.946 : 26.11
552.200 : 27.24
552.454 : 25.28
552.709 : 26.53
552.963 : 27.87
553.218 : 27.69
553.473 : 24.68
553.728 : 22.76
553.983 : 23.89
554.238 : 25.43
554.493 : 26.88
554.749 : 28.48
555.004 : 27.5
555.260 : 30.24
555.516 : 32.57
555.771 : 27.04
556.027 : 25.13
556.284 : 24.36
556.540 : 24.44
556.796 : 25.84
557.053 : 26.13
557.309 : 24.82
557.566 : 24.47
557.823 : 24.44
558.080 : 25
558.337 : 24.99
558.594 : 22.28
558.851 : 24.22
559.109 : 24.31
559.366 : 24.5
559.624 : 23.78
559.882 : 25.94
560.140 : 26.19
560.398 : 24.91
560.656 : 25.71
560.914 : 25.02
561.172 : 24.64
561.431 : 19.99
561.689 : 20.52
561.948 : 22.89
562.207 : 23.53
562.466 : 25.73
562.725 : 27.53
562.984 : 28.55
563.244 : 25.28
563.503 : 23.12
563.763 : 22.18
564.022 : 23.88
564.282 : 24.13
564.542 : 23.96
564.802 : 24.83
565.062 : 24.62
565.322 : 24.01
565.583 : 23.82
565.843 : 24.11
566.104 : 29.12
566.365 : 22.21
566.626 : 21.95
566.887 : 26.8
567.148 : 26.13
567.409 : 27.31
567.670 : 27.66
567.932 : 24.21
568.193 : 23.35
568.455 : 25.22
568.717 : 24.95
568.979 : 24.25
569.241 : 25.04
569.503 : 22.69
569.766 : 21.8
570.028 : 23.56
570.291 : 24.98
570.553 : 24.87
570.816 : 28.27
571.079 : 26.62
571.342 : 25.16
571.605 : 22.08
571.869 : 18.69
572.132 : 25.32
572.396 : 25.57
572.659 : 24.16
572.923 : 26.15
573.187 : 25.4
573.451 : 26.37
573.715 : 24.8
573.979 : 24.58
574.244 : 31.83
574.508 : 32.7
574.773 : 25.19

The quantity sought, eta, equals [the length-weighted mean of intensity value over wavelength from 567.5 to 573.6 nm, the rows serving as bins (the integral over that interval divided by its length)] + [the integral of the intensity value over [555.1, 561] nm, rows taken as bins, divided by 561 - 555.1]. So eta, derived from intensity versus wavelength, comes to 50.1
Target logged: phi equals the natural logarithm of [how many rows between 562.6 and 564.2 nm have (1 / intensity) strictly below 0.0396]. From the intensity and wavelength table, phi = 1.10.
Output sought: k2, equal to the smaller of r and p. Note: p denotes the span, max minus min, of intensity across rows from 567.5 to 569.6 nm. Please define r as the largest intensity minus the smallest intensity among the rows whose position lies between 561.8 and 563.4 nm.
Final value 5.0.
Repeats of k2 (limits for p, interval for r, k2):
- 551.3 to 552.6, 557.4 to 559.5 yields 2.7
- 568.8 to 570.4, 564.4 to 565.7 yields 1.0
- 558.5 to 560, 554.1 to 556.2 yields 3.7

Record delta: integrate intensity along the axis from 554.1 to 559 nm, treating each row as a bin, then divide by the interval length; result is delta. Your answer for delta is 26.0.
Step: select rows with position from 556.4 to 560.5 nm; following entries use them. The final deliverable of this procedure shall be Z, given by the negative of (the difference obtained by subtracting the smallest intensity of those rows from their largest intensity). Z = -4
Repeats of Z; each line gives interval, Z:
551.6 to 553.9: -5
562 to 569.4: -7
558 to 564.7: -9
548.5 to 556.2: -13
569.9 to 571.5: -5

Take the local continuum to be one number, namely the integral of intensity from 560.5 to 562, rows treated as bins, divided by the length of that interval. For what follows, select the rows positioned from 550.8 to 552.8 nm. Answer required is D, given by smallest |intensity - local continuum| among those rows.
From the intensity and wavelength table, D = 0.08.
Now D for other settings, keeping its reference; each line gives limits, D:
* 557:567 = 0.06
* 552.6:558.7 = 0.42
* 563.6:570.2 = 0.17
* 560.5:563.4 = 0.29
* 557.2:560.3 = 0.60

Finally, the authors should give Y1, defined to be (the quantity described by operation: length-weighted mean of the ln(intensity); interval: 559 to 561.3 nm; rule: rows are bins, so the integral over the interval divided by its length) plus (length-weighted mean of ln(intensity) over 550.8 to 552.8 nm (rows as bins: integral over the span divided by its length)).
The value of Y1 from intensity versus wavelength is 6.42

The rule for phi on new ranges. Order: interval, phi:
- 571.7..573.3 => 1.39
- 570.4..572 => 0.69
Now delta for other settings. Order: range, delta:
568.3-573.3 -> 24.5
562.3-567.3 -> 24.8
